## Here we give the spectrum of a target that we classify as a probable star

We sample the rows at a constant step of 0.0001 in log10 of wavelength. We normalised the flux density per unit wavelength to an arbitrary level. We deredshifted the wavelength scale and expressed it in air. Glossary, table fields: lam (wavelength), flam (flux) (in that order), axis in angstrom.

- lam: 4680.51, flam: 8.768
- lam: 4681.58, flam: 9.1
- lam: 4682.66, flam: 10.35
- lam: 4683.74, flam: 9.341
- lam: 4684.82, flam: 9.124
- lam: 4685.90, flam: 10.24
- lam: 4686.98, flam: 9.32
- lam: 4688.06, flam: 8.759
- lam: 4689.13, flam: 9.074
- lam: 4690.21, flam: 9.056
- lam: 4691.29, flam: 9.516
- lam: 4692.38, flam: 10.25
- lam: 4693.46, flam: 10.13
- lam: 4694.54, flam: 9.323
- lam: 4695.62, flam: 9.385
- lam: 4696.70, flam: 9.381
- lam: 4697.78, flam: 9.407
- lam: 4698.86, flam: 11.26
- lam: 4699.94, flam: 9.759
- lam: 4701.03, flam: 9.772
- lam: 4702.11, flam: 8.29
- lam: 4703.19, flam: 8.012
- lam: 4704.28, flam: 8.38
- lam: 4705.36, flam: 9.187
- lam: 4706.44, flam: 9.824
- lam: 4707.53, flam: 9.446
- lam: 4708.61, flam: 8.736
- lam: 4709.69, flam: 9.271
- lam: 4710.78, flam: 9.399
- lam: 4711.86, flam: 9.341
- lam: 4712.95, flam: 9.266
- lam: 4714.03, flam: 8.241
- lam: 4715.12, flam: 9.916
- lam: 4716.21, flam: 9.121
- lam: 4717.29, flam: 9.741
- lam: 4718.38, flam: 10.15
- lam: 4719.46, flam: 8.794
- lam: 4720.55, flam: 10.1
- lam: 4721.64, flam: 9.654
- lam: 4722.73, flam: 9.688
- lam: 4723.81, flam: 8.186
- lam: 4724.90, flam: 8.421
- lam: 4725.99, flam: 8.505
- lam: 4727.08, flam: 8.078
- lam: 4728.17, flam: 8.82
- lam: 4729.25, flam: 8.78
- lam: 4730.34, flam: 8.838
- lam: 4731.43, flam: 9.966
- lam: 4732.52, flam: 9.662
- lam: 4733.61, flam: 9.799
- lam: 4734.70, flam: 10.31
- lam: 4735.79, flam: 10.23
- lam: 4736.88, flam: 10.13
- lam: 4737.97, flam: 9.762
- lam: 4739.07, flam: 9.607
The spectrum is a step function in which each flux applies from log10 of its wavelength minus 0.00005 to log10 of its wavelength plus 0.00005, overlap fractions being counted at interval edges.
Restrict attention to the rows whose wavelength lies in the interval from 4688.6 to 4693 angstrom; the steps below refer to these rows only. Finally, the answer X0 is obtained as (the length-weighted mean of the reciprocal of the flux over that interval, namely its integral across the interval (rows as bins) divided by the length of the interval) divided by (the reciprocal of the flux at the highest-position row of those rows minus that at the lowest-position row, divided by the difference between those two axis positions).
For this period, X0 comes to -27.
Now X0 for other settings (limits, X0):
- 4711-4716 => -57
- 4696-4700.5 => -79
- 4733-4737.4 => -97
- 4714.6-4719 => -145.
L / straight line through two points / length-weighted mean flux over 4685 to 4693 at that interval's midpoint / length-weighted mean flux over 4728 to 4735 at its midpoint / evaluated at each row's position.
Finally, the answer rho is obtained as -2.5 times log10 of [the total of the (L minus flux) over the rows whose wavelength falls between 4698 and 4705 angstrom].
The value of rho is -0.24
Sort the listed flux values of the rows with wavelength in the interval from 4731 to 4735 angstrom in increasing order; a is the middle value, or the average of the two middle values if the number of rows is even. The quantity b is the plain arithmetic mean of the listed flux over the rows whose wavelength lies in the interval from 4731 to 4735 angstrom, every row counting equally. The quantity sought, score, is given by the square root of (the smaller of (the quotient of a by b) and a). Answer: 1.00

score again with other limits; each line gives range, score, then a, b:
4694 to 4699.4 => 0.98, 9.4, 9.75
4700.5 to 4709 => 1.00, 9.0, 8.96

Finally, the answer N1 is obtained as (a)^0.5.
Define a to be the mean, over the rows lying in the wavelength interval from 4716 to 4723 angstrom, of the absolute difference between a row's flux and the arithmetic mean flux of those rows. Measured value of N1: 0.61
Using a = 0.37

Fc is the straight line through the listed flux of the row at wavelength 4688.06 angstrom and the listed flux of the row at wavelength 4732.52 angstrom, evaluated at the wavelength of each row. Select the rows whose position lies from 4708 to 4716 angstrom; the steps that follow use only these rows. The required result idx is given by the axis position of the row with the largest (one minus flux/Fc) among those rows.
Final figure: 4714.03 angstrom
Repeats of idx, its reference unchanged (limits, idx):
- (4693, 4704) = 4703.19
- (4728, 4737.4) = 4729.25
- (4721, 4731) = 4727.08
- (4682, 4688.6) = 4688.06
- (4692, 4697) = 4694.54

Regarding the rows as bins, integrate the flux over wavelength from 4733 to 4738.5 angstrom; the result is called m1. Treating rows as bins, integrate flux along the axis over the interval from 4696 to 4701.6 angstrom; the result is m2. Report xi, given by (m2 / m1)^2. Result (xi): 1.01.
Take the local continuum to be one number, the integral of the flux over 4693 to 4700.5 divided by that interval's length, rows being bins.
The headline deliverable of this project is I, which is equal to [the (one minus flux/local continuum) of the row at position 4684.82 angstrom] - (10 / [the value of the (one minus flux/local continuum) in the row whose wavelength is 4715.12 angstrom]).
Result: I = 878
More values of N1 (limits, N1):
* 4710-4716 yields 0.63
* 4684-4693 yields 0.66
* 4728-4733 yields 0.69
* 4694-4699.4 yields 0.78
